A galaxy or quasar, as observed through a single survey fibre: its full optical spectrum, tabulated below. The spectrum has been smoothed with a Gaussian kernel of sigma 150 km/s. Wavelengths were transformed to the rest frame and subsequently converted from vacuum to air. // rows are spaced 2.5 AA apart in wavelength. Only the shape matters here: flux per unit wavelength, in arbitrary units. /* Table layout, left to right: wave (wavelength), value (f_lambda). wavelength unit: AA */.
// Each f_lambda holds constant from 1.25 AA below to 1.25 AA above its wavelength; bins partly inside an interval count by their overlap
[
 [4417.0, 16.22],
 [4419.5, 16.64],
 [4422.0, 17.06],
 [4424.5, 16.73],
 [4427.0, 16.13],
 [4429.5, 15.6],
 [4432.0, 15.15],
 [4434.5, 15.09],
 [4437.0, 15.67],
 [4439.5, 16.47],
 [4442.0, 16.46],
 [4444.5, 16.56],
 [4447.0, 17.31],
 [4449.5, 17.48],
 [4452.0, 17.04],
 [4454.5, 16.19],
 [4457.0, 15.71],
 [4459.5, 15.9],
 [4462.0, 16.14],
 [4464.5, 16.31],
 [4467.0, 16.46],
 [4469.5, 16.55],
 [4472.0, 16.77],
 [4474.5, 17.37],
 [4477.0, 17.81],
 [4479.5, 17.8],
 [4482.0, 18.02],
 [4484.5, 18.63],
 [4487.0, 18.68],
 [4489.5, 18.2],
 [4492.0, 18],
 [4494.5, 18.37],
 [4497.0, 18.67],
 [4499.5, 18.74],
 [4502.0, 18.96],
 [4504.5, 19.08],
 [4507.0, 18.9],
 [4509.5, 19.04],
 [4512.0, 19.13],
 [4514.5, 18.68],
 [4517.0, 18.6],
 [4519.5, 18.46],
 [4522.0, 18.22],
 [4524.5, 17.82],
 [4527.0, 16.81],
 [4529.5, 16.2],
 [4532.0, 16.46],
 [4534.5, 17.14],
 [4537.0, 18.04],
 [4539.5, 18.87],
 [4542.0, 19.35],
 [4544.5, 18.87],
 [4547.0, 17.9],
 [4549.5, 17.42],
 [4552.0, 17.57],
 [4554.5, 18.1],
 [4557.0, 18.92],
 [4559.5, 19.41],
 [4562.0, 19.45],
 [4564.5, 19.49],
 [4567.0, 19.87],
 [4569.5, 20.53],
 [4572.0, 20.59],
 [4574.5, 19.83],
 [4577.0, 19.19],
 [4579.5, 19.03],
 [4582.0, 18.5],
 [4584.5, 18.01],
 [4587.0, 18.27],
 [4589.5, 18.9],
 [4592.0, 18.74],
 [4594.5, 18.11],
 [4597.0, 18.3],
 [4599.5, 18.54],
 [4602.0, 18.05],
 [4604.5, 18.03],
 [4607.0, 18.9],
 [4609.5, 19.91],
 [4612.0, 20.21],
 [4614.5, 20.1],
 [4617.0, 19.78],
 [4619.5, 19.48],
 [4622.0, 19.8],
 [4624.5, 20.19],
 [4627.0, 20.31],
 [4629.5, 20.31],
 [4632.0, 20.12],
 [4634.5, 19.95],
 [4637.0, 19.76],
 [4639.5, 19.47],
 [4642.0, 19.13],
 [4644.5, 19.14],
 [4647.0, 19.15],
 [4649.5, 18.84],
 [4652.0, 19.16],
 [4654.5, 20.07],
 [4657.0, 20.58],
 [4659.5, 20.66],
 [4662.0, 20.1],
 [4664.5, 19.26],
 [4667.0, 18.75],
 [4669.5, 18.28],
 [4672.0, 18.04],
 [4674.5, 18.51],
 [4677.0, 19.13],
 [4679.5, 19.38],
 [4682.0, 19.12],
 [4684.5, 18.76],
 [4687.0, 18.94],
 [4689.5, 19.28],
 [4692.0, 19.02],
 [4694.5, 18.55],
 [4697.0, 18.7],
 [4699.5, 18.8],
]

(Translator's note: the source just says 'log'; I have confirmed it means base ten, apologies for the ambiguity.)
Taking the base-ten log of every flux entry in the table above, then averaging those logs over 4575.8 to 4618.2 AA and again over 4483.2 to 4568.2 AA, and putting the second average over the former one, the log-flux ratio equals 0.992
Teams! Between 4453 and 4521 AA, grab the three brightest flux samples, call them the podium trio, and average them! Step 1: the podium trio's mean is 19.1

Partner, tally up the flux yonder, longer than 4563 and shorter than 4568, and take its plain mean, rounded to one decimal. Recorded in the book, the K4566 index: 19.7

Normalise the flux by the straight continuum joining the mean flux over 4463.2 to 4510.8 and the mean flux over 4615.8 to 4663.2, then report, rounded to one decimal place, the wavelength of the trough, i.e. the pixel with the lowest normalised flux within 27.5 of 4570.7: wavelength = 4549.5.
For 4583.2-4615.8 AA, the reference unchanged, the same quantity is 4604.5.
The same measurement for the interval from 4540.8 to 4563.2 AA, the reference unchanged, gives 4549.5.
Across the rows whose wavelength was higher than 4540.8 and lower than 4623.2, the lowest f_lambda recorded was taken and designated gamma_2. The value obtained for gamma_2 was 17.42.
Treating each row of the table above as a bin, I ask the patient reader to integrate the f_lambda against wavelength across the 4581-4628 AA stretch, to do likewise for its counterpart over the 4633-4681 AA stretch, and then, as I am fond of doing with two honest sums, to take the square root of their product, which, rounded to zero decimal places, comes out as 912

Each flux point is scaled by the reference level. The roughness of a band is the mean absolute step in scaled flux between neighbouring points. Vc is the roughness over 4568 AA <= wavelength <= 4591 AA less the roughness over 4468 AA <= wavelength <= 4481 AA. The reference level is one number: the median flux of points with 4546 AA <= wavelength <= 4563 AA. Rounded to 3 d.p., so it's 0.007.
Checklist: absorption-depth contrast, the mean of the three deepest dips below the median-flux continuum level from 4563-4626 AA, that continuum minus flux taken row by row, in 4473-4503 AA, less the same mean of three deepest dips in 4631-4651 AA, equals 1.4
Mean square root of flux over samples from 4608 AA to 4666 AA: 4.45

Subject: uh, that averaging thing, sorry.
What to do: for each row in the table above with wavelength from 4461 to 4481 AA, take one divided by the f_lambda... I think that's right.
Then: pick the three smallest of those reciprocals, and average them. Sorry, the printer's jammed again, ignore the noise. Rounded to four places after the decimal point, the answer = 0.0566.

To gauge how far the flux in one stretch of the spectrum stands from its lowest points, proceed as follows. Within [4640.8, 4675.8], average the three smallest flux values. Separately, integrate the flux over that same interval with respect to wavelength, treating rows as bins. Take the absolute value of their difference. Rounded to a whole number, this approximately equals 656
